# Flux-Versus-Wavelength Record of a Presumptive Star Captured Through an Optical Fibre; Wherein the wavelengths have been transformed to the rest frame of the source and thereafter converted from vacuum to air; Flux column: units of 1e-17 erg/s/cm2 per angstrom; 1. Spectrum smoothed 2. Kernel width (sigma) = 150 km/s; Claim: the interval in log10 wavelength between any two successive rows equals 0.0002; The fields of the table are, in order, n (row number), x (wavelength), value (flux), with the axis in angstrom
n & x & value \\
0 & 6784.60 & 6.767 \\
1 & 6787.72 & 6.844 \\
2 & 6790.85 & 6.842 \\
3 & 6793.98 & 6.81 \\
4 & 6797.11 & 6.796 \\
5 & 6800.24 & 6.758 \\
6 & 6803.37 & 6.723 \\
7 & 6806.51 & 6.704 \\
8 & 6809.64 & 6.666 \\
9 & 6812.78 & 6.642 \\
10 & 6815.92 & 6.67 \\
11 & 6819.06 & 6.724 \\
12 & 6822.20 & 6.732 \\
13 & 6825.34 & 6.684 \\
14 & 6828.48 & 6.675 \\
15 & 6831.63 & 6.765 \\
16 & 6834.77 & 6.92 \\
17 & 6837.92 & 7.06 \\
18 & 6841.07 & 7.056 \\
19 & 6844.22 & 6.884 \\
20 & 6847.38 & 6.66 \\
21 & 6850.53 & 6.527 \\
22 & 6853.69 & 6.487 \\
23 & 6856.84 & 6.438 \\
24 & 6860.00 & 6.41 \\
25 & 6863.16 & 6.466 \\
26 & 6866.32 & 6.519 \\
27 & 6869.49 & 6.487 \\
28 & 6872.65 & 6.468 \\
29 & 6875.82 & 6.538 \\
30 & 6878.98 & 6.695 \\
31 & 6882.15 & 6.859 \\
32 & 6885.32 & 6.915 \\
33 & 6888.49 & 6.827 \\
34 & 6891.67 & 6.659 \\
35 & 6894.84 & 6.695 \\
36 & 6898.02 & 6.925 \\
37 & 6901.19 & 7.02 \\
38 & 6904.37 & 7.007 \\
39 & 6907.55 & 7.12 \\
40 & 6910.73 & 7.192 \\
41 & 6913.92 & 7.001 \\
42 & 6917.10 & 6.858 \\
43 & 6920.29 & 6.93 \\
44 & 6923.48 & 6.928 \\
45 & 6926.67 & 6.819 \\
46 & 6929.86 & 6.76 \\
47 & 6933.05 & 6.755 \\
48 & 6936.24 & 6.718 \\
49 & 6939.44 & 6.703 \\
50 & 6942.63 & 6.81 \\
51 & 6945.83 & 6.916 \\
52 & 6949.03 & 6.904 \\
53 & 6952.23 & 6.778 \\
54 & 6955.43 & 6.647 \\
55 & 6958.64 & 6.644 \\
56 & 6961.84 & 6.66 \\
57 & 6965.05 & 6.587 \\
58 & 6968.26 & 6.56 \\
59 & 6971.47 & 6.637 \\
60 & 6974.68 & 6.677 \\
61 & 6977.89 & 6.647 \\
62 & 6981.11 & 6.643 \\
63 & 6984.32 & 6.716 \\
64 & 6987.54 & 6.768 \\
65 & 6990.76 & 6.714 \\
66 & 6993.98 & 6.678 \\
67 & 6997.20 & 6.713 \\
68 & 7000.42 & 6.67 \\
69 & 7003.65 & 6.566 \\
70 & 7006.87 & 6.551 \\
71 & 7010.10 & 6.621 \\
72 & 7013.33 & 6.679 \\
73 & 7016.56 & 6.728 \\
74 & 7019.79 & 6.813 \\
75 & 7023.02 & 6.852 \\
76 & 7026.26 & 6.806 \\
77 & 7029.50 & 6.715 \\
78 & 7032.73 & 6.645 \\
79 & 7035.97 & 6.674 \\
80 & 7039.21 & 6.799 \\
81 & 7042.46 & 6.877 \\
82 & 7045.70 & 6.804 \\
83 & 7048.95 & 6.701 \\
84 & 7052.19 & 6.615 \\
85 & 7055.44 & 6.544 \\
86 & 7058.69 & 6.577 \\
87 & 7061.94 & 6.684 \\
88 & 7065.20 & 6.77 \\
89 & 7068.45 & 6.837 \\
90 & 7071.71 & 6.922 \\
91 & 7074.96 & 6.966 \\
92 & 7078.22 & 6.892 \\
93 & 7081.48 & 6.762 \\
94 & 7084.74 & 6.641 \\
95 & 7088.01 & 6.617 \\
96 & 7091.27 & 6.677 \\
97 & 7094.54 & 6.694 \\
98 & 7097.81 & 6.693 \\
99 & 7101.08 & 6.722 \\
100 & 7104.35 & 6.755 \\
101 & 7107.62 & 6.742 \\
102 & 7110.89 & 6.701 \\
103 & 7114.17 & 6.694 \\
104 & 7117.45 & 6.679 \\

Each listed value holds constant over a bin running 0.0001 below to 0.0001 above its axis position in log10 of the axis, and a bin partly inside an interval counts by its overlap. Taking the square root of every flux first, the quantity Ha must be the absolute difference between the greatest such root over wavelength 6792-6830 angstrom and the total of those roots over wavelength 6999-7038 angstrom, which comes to 28.4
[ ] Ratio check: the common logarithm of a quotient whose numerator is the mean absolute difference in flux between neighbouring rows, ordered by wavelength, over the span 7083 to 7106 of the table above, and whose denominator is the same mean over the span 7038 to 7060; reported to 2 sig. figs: -0.43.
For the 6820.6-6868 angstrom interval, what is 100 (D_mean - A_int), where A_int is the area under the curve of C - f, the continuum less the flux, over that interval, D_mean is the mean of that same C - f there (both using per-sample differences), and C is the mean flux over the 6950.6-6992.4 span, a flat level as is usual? 82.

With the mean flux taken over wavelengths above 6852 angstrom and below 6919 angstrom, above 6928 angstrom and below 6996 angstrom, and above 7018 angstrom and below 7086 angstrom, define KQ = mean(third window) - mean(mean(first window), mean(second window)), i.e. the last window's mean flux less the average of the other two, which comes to 0.03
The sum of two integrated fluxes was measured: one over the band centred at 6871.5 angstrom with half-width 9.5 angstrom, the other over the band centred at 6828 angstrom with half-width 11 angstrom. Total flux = 274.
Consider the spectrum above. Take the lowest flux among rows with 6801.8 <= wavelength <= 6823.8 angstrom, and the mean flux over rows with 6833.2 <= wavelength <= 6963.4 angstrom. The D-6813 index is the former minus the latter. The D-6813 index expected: -0.13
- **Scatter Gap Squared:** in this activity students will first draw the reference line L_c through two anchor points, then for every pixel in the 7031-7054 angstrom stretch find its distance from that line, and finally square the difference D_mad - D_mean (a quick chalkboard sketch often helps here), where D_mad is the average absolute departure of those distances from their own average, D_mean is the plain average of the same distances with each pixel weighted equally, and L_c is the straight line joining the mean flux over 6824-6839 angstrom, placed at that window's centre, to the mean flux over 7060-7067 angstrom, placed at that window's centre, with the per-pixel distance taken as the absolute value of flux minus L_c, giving 0.003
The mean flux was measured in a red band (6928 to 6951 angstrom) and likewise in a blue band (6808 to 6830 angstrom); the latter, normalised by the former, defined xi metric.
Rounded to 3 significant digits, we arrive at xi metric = 0.984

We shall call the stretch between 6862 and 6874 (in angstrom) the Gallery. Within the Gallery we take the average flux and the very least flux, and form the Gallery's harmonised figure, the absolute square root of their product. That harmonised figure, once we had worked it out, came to 6.48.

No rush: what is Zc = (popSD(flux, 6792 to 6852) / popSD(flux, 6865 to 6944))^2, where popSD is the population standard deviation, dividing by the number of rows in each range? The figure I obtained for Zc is 1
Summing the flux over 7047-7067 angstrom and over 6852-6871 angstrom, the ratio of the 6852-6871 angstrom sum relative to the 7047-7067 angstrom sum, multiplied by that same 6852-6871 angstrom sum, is 37.8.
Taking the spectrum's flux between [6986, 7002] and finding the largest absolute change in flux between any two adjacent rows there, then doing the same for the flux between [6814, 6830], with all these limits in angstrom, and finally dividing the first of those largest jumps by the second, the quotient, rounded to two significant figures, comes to 1.0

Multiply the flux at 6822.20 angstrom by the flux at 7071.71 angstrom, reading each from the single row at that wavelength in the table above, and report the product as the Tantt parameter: 46.6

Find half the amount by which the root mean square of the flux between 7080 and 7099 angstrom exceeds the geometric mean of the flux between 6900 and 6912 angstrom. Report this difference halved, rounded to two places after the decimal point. -0.20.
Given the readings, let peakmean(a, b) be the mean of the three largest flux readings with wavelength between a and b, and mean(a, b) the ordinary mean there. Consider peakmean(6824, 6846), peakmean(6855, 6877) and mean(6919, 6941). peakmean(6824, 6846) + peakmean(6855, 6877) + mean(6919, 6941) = 20.3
